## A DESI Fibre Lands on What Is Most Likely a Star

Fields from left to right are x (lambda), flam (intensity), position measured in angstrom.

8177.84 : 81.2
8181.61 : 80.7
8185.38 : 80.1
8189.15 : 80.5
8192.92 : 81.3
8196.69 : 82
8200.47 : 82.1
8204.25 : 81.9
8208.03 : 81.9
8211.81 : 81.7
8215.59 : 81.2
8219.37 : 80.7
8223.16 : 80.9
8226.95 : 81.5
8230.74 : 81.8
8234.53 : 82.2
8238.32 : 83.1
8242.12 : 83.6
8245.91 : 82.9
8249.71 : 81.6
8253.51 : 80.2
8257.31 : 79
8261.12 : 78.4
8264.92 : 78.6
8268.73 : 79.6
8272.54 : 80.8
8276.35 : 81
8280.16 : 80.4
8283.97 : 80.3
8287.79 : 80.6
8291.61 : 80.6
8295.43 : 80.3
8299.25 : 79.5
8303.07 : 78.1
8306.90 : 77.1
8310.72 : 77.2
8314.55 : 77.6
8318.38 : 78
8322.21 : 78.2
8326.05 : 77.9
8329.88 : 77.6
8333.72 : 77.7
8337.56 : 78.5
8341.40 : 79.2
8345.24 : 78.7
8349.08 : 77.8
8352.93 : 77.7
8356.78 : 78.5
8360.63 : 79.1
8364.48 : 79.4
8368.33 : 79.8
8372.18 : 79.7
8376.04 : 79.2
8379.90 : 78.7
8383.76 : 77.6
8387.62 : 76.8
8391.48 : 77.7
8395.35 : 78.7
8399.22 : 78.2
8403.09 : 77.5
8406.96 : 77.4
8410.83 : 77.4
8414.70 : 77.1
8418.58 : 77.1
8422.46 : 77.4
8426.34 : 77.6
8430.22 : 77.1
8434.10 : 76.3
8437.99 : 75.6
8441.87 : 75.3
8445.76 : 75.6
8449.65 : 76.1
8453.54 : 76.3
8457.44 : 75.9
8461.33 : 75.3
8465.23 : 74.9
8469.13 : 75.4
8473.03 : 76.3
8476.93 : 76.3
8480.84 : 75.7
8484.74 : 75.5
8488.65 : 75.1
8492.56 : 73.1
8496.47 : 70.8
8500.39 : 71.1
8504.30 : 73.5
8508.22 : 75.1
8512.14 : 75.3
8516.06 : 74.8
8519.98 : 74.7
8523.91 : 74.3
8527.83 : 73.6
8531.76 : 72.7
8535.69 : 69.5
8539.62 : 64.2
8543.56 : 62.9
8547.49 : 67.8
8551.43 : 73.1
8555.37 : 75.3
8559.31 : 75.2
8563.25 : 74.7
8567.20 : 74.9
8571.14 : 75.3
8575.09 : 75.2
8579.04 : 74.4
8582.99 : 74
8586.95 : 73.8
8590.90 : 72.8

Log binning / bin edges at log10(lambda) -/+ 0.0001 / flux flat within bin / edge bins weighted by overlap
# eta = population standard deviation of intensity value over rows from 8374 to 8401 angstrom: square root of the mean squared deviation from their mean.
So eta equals 0.76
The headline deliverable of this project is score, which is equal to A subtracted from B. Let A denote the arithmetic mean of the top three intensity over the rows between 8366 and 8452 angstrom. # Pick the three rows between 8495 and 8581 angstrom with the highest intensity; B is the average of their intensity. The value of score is -4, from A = 80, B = 75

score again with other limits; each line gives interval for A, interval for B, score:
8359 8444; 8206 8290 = 4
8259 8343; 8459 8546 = -5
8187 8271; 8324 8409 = -4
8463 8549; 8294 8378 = 4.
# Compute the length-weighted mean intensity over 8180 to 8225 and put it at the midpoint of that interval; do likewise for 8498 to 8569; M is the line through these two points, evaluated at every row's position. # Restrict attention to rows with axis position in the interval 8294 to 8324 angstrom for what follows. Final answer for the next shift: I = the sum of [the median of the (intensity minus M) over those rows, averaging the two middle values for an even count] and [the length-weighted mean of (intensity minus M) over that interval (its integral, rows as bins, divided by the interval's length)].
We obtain -0.5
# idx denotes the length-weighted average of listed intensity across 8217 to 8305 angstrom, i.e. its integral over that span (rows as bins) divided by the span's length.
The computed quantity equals 81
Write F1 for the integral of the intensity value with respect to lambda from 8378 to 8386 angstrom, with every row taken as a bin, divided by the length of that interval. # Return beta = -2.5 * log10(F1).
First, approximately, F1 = 78.1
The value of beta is -4.73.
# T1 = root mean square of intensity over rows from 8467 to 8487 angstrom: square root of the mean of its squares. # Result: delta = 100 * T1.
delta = 7584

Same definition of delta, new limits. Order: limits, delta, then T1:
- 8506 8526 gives 7484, 75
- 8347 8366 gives 7850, 79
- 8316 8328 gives 7803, 78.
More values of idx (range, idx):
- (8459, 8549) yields 73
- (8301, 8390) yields 78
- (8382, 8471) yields 77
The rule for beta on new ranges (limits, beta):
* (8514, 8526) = -4.68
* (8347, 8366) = -4.74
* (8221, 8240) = -4.78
